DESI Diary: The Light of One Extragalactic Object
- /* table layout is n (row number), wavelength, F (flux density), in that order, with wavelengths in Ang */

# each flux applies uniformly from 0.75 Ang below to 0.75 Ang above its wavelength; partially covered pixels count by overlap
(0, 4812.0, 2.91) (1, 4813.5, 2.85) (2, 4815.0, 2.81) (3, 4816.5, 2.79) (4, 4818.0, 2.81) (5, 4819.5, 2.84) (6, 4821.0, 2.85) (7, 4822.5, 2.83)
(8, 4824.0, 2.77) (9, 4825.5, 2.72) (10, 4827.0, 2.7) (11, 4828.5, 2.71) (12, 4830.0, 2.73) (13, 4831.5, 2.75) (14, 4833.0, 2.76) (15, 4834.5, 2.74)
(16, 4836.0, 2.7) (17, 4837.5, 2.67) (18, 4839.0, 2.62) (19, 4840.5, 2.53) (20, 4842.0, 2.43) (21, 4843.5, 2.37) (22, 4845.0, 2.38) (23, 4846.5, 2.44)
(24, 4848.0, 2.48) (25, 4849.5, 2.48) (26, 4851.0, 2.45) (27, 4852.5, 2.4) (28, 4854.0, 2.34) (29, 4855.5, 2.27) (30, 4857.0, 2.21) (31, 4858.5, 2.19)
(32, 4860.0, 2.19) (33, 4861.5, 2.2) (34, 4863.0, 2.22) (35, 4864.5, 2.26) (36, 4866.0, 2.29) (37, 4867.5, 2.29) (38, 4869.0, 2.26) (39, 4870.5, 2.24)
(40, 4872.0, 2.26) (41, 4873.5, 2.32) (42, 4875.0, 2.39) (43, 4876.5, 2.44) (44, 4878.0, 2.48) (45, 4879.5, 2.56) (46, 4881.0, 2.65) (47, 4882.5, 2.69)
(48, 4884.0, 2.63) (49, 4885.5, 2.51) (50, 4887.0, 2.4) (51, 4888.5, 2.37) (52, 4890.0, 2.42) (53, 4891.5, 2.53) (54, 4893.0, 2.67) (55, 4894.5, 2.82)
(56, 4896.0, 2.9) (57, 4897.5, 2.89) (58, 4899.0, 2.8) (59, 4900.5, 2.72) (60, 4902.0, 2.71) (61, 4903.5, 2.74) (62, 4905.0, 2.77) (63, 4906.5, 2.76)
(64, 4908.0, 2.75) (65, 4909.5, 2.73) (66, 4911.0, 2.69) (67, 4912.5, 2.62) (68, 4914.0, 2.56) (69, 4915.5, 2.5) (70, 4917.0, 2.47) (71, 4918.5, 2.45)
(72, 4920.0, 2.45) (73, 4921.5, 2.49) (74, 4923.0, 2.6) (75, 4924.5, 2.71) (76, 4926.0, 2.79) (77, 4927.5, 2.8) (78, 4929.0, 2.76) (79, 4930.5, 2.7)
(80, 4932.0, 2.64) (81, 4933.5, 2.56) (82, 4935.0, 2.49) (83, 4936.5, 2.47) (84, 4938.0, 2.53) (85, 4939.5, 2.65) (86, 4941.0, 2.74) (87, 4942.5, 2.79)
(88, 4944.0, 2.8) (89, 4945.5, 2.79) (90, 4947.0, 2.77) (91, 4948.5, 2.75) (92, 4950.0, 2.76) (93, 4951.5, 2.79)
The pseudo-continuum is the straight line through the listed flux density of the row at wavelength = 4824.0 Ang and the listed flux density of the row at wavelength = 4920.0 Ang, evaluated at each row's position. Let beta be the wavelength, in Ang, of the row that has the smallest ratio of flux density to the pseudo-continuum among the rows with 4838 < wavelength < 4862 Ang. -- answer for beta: 4858.5 Ang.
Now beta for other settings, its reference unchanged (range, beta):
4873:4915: 4873.5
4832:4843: 4842.0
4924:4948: 4936.5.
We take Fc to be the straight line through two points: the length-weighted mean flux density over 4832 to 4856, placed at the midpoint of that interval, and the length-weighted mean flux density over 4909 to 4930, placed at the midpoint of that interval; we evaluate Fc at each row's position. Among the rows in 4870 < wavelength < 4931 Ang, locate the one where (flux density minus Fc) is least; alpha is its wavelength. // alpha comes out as 4870.5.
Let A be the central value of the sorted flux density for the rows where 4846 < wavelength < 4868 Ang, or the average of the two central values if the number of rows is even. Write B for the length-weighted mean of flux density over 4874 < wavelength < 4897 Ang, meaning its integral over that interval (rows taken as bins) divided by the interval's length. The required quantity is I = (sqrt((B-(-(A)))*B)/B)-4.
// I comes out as -2.62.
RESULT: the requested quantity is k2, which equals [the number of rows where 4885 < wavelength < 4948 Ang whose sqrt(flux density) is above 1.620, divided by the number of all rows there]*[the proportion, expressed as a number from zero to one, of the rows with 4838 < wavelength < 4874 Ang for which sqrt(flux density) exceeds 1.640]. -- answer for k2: 0.000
